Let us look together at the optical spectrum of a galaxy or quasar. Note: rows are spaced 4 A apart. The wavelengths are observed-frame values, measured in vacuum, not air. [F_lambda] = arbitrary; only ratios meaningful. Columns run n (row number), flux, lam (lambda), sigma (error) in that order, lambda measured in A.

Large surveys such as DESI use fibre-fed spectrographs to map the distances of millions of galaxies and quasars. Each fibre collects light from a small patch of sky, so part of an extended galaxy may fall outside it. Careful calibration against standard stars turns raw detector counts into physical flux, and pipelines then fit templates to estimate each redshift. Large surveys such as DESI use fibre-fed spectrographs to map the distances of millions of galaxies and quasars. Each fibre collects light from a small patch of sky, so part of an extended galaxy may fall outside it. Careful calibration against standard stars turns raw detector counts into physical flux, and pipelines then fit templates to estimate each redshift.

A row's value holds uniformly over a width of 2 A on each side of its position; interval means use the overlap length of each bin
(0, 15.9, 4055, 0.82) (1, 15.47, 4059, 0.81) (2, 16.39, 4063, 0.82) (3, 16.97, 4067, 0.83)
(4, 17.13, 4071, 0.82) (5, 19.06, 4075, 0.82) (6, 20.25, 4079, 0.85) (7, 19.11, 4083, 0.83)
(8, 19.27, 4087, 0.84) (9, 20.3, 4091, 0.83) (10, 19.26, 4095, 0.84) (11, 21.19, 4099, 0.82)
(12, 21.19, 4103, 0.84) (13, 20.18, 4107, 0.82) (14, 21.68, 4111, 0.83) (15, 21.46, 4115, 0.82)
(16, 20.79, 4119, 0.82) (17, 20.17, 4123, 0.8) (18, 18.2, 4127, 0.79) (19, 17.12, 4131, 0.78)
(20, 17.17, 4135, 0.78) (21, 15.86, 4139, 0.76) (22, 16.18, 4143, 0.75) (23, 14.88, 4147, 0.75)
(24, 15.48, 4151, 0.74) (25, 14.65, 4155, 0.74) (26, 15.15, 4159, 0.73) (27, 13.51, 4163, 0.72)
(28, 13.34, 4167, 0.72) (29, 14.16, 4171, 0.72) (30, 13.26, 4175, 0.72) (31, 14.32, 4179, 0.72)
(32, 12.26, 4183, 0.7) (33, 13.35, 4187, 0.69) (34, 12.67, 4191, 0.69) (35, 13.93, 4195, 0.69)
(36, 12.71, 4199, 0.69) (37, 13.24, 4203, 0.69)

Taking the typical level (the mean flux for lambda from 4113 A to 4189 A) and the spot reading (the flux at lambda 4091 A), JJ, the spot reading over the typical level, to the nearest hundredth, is 1.28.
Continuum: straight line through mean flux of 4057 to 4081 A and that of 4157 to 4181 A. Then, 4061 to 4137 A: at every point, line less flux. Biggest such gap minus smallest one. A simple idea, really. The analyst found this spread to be 7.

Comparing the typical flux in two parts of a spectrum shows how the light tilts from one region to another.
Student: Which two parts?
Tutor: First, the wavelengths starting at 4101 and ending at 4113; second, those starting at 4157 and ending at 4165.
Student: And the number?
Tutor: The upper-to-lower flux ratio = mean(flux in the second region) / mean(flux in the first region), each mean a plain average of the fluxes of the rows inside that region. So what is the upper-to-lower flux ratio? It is 0.68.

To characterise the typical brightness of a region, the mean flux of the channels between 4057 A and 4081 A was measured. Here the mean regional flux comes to 18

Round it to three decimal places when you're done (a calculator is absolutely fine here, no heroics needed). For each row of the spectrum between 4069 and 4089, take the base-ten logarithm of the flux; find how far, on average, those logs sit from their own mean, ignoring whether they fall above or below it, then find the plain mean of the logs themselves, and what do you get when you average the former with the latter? 0.647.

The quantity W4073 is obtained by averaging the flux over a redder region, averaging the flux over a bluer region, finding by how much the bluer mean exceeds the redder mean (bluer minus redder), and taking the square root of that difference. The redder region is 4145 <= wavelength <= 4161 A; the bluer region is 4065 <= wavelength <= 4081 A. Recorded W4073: 1.8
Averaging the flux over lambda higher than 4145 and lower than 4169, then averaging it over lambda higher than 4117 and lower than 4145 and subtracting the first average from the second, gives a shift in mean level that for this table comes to 3.4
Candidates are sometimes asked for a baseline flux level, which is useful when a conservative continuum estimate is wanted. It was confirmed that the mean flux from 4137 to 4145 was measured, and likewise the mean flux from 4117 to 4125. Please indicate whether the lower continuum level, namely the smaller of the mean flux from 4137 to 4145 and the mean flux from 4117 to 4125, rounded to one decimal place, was 16.0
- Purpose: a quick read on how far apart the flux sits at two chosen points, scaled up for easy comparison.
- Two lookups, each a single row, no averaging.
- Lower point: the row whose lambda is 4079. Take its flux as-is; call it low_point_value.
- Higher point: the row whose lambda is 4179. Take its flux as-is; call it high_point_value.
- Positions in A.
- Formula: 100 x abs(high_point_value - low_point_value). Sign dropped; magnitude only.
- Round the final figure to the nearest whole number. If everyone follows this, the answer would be 593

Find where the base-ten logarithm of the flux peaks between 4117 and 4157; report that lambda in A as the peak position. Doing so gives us 4119 A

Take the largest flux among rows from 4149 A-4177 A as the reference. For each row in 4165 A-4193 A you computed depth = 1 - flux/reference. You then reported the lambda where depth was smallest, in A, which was 4179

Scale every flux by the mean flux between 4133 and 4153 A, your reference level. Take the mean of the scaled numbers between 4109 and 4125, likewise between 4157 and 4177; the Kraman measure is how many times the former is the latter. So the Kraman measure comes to 1.51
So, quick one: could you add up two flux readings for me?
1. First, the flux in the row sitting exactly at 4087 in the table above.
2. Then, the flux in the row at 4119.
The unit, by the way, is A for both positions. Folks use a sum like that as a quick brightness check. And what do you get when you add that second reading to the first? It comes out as 40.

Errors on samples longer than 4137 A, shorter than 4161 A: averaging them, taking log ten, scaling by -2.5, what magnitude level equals 0.32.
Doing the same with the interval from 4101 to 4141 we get 0.24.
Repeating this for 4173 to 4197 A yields 0.38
